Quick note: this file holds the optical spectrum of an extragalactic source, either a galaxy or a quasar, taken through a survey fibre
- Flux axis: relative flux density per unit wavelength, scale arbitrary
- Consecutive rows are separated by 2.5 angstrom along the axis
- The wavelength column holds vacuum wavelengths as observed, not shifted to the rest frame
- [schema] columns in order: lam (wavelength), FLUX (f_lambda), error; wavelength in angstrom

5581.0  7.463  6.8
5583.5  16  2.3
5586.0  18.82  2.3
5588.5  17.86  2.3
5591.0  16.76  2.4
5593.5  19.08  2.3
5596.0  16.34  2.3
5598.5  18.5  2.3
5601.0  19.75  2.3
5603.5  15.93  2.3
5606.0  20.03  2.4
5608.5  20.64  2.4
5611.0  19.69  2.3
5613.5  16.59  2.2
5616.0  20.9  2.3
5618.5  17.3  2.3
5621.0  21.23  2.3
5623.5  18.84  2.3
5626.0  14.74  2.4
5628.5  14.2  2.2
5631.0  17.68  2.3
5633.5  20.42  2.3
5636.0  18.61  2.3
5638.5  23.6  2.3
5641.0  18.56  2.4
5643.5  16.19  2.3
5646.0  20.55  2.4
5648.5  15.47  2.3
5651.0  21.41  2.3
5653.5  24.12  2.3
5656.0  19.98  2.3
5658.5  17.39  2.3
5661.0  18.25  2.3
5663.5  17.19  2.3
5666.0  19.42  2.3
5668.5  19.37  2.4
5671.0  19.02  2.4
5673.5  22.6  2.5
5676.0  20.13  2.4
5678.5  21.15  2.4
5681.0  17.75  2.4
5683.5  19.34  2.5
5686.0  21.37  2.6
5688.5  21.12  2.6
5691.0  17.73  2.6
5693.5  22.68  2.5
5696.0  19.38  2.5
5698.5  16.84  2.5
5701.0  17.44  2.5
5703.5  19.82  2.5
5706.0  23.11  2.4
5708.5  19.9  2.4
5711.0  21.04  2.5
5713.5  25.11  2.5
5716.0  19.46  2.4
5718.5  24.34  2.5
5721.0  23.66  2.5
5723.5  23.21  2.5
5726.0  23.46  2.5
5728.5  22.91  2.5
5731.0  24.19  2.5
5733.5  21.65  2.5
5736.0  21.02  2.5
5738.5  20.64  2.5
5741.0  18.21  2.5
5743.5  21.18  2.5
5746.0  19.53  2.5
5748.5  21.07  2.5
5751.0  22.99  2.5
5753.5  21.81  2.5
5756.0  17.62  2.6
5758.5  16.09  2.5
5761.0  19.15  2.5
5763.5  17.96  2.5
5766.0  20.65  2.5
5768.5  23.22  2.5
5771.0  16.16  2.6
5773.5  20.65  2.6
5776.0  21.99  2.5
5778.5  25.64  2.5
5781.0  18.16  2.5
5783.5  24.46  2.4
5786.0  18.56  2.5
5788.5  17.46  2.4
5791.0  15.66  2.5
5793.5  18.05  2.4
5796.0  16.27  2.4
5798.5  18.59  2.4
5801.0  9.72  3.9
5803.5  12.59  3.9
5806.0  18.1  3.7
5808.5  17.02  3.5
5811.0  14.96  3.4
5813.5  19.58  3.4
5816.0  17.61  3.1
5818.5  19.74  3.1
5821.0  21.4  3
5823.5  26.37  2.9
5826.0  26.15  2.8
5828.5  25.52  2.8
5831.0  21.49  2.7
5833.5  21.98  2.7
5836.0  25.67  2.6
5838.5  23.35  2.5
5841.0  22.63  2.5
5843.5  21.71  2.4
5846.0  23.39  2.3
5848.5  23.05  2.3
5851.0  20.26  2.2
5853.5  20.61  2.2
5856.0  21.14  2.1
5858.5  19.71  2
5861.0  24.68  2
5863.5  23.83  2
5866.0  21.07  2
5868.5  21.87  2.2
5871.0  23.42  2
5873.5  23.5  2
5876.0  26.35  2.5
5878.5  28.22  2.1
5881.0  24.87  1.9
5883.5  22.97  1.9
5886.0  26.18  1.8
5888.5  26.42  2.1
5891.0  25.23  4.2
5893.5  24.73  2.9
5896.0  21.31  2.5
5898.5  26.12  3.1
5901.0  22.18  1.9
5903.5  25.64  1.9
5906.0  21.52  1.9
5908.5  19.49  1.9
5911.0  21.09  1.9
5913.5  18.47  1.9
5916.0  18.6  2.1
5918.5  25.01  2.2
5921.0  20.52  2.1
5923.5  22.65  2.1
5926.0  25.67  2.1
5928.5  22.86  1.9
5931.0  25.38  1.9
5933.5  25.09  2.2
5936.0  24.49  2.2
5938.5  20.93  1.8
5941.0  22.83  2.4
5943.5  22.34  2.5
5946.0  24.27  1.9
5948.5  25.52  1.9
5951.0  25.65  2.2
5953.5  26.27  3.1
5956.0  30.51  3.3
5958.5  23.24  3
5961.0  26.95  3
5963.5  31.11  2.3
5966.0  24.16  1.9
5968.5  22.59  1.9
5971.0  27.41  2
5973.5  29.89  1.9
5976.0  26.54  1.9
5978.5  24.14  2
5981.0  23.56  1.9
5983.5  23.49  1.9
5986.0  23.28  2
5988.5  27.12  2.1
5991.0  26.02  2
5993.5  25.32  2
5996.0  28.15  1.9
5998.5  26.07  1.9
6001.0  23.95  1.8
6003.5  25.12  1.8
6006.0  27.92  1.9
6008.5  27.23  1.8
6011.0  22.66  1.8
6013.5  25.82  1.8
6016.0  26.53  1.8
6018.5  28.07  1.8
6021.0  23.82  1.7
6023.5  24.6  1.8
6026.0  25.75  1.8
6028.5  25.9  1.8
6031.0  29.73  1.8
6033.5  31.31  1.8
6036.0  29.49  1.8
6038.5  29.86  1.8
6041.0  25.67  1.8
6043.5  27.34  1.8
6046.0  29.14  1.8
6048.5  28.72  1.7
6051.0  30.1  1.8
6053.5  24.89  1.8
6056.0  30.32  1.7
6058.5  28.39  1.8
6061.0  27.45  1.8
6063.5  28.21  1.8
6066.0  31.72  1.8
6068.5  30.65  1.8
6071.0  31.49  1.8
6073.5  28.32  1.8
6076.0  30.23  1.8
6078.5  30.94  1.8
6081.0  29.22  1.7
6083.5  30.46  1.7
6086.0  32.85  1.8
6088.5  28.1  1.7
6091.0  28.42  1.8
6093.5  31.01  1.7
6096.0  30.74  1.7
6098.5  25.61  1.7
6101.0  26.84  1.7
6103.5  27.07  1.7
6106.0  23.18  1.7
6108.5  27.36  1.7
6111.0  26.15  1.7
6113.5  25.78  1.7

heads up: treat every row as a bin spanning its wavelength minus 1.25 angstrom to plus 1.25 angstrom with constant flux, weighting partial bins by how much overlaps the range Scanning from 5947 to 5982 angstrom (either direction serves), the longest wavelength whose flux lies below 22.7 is 5968.5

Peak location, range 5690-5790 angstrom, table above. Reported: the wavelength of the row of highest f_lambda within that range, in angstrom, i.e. 5778.5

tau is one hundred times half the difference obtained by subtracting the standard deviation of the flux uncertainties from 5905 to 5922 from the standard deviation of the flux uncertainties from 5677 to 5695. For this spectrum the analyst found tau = -2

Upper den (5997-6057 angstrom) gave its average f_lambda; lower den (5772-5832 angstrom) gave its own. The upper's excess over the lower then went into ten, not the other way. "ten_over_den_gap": 1.3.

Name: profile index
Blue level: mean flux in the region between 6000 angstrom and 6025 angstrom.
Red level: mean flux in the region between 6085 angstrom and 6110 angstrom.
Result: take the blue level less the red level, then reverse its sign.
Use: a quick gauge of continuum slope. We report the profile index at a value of 2.5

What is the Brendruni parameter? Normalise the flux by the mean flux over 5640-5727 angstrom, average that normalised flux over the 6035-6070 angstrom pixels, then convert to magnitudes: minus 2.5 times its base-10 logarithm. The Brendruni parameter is -0.38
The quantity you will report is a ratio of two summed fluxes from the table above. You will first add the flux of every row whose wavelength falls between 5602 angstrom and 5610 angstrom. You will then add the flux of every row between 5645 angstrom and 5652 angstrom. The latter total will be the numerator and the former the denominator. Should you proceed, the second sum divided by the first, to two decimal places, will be 1.01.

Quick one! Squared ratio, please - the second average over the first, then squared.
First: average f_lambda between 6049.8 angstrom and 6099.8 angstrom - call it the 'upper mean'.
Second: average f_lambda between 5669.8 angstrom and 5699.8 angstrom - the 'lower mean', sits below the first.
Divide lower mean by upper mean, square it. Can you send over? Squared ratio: 0.46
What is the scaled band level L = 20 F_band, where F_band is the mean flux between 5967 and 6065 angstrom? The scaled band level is 534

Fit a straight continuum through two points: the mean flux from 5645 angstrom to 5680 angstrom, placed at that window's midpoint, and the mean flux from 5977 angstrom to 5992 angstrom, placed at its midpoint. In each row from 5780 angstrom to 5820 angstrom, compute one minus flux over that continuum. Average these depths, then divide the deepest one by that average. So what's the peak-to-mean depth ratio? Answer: 3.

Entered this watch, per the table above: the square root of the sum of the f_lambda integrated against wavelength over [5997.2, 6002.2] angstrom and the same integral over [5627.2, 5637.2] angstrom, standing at 17.4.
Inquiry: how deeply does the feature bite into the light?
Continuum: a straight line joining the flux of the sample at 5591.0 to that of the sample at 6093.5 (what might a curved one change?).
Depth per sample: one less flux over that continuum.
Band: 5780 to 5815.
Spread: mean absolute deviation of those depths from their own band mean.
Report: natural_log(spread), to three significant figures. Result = -2.24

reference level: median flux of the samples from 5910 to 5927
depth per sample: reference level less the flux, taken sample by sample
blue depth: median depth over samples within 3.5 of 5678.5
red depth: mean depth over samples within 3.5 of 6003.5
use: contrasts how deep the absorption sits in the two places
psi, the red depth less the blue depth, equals -5.5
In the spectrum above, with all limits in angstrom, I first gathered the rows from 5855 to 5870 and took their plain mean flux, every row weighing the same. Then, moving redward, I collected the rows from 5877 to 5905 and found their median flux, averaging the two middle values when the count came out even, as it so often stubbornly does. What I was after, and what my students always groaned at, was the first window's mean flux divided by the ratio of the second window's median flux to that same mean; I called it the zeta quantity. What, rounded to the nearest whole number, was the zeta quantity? 19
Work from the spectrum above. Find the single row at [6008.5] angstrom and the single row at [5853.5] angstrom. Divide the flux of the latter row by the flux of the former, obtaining 0.76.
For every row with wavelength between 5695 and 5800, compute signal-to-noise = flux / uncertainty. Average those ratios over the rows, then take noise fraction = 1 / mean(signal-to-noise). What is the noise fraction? 0.122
